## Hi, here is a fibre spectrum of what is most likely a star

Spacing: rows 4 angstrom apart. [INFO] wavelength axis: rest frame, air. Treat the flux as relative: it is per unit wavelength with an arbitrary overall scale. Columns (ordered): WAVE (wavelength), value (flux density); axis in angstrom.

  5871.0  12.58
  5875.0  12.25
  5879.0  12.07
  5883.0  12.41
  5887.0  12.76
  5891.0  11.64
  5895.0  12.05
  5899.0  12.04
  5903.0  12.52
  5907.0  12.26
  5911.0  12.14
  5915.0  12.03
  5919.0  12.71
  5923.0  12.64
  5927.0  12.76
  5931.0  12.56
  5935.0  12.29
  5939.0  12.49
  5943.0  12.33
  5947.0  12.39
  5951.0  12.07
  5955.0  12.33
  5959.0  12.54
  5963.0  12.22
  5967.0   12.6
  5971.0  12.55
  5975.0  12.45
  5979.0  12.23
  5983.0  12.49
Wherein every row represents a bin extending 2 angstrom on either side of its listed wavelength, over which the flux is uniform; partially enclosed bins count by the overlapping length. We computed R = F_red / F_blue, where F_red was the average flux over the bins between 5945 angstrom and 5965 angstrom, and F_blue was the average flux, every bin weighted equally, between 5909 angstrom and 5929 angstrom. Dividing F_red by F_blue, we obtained 0.99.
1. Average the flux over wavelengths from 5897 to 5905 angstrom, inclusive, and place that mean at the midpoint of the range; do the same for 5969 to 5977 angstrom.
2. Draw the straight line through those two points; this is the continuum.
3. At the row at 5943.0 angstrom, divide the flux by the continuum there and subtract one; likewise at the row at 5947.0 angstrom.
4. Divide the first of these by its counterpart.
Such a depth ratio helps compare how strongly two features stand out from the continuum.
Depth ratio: 2.6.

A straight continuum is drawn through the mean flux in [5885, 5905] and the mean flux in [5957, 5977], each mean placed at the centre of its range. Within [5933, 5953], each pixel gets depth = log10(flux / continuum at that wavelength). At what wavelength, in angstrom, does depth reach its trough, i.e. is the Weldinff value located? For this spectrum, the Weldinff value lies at 5951.0 angstrom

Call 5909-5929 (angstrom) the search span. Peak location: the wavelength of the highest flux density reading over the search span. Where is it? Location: 5927.0 angstrom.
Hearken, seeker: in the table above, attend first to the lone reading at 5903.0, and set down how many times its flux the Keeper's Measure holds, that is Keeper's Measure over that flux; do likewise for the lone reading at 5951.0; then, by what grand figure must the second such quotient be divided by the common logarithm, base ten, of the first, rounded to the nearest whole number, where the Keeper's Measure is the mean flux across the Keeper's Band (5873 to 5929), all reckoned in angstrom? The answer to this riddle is -136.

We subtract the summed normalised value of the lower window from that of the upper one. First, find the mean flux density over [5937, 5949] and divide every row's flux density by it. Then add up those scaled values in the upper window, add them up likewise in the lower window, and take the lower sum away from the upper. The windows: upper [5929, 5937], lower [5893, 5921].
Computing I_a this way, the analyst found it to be -5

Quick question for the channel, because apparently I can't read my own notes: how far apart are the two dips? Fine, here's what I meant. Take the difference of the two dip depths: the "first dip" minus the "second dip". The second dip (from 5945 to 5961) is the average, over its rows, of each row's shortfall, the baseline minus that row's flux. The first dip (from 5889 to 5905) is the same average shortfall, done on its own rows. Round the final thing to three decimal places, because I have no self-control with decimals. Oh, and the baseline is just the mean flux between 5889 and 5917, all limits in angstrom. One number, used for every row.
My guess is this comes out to 0.270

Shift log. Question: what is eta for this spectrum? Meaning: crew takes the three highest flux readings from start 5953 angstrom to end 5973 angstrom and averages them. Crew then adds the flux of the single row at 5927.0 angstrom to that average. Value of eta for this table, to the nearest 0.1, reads 25.3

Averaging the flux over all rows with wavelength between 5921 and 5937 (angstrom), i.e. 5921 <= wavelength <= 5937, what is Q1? 12.56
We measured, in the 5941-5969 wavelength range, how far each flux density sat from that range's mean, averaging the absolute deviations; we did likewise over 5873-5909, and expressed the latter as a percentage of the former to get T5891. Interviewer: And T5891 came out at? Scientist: 181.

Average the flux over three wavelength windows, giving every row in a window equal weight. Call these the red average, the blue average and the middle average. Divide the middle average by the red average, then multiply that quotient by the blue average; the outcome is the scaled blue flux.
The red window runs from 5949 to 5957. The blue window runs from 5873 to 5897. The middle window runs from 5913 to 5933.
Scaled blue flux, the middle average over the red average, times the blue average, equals 12.54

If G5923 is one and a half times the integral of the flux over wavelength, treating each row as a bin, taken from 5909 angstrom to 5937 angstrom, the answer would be 523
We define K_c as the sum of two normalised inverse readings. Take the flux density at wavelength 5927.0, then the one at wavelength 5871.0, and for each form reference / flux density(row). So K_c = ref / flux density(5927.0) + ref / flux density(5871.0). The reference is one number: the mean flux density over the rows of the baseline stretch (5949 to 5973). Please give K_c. 1.96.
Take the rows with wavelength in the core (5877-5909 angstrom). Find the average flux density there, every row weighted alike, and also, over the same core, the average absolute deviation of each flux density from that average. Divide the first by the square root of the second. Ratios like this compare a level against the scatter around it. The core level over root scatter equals 24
